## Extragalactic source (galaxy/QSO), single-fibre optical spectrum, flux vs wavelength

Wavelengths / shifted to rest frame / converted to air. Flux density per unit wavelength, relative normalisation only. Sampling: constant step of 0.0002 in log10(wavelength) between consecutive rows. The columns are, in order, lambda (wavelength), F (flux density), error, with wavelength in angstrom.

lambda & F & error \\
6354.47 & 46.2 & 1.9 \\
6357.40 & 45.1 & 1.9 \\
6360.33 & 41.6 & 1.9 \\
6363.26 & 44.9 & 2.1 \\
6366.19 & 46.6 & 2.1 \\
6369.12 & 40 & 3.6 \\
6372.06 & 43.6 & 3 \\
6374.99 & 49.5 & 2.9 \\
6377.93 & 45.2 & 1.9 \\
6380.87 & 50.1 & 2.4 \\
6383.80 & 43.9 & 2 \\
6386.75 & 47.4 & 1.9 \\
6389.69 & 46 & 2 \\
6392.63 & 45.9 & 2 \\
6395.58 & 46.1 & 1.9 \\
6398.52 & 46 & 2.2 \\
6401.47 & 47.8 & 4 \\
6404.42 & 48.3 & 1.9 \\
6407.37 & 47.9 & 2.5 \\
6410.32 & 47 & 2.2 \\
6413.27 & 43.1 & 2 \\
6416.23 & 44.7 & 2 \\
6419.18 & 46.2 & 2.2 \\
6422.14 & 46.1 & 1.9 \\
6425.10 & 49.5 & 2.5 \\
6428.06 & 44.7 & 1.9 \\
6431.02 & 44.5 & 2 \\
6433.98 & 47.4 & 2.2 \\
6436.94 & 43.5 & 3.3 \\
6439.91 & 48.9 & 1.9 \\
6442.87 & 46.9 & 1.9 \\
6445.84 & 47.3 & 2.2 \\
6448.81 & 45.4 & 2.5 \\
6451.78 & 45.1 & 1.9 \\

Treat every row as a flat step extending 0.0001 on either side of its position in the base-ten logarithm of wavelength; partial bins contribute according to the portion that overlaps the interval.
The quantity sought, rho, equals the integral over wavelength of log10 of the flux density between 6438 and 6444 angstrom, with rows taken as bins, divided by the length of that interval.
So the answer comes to 1.68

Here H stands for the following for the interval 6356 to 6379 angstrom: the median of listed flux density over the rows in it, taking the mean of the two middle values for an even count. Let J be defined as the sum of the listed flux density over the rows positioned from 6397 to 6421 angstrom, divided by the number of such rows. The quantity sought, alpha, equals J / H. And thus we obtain 1.031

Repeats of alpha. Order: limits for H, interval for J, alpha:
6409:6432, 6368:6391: 1.007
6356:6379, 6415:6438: 1.018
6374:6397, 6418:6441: 1.007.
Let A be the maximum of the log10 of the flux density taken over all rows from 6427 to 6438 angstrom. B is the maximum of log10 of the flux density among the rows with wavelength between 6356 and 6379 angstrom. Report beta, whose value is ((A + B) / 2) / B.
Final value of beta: 0.99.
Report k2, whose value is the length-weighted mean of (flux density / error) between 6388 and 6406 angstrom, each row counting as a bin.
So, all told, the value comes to 21.4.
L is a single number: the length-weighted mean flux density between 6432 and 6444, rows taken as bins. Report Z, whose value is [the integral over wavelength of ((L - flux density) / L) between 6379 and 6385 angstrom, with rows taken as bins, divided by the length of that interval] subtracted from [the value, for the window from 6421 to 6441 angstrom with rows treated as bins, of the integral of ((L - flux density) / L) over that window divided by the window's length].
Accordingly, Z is 0.015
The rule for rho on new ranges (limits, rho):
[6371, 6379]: 1.67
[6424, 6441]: 1.67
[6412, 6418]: 1.64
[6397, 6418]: 1.67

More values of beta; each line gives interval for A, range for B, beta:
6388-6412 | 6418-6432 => 1.00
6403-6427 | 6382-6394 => 1.01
